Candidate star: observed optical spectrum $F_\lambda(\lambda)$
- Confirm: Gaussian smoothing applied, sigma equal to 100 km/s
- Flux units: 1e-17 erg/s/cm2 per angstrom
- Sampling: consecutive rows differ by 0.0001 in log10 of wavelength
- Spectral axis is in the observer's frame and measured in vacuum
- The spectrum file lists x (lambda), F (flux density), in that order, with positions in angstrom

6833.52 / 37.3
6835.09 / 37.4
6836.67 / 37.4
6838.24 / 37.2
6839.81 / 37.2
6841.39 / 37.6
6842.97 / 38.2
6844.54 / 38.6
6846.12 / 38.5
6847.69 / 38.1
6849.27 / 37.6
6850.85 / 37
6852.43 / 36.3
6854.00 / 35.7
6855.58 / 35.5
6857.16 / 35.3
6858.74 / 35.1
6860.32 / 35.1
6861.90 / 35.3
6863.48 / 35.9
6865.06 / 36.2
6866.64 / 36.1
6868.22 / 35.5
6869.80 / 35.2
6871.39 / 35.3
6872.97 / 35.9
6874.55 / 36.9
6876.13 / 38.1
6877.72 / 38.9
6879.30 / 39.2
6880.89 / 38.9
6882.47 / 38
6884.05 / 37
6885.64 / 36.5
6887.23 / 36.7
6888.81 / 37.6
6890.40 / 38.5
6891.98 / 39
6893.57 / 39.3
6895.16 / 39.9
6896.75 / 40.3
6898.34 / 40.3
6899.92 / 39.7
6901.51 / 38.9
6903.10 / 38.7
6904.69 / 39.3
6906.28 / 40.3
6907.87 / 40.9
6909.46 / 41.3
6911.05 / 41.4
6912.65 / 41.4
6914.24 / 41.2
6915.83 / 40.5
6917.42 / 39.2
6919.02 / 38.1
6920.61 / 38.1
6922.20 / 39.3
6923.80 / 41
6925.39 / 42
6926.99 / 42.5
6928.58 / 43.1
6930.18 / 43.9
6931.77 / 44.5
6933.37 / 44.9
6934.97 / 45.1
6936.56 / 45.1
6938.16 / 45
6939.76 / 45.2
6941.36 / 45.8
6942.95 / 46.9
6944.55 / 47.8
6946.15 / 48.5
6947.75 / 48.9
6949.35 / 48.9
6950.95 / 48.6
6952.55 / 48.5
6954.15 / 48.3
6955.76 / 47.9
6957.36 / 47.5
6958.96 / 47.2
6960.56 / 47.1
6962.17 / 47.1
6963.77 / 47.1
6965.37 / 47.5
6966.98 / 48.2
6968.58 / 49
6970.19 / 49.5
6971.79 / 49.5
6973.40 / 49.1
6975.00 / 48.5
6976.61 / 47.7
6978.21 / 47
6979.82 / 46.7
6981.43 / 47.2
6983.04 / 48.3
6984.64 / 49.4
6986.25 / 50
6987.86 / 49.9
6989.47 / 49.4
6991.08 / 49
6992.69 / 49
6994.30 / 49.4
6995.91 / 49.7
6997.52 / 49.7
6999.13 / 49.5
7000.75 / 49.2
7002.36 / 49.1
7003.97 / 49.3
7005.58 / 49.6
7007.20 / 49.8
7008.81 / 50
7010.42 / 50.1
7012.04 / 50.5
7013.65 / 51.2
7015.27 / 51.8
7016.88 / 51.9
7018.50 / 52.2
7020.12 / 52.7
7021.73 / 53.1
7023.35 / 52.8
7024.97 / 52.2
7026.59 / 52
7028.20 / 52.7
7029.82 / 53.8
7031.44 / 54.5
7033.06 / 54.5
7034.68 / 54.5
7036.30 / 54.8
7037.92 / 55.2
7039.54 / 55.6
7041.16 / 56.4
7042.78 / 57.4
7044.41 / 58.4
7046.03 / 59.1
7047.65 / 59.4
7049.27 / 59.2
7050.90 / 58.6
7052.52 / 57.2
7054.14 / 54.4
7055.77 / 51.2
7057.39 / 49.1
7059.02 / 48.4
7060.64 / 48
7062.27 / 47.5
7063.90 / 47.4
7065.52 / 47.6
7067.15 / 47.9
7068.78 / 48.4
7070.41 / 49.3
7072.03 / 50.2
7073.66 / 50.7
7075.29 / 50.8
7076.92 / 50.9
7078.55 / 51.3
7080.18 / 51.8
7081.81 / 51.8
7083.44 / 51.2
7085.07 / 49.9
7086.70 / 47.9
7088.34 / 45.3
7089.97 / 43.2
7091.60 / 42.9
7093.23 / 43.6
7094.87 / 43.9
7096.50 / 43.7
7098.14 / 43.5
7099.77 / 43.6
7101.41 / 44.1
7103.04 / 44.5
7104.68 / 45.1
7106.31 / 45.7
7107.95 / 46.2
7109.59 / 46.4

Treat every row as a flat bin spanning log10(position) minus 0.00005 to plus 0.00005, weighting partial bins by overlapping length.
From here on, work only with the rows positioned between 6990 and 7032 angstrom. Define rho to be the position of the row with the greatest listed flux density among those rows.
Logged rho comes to 7031.44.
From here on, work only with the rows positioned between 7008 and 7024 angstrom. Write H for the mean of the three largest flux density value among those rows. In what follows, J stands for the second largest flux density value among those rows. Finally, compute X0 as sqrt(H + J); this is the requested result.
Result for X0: 10.3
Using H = 53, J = 52.8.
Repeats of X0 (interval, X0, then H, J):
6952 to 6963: 9.8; 48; 48.3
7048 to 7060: 10.8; 58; 58.6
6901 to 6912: 9.1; 41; 41.3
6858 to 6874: 8.5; 36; 36.1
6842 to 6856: 8.8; 38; 38.5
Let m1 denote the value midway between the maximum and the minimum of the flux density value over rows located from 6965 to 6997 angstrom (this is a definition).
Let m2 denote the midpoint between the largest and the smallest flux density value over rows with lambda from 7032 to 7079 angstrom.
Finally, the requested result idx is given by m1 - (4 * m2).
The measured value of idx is -165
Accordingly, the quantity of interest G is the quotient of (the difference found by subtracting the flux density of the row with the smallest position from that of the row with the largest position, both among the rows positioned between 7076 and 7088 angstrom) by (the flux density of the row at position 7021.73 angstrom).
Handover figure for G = -0.06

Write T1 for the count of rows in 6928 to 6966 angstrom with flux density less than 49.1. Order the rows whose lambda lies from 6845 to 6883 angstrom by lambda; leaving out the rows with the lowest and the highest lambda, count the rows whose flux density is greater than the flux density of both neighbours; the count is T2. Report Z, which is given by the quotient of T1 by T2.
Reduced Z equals 12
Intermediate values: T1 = 24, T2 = 2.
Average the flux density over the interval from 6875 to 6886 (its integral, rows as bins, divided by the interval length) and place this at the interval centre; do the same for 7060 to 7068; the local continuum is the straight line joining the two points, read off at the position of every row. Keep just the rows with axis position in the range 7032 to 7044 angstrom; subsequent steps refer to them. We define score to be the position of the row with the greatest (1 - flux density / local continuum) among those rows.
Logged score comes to 7034.68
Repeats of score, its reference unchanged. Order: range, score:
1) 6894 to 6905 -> 6903.10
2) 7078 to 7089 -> 7088.34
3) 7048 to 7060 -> 7059.02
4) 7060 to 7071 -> 7063.90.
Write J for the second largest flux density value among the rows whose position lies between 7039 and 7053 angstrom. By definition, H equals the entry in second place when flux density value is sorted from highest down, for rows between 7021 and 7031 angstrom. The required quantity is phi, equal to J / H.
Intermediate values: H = 53.1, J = 59.2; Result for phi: 1.11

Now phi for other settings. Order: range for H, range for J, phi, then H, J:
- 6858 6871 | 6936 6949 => 1.34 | 36.1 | 48.5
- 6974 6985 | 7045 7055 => 1.22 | 48.5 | 59.2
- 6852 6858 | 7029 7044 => 1.58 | 35.7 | 56.4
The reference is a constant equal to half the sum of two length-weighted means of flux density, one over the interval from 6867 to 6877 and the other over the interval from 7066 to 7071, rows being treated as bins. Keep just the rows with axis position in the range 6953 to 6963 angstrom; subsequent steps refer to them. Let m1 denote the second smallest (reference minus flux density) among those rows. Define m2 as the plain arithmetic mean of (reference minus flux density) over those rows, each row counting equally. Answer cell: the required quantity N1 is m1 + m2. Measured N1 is -10.9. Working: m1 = -5.6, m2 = -5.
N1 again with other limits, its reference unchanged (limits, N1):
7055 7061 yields -13.8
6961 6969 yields -11.5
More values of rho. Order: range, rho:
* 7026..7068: 7047.65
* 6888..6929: 6928.58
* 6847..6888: 6879.30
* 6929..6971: 6970.19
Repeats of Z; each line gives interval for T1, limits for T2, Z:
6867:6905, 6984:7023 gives 24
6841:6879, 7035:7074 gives 24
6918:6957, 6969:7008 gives 24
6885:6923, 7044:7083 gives 24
